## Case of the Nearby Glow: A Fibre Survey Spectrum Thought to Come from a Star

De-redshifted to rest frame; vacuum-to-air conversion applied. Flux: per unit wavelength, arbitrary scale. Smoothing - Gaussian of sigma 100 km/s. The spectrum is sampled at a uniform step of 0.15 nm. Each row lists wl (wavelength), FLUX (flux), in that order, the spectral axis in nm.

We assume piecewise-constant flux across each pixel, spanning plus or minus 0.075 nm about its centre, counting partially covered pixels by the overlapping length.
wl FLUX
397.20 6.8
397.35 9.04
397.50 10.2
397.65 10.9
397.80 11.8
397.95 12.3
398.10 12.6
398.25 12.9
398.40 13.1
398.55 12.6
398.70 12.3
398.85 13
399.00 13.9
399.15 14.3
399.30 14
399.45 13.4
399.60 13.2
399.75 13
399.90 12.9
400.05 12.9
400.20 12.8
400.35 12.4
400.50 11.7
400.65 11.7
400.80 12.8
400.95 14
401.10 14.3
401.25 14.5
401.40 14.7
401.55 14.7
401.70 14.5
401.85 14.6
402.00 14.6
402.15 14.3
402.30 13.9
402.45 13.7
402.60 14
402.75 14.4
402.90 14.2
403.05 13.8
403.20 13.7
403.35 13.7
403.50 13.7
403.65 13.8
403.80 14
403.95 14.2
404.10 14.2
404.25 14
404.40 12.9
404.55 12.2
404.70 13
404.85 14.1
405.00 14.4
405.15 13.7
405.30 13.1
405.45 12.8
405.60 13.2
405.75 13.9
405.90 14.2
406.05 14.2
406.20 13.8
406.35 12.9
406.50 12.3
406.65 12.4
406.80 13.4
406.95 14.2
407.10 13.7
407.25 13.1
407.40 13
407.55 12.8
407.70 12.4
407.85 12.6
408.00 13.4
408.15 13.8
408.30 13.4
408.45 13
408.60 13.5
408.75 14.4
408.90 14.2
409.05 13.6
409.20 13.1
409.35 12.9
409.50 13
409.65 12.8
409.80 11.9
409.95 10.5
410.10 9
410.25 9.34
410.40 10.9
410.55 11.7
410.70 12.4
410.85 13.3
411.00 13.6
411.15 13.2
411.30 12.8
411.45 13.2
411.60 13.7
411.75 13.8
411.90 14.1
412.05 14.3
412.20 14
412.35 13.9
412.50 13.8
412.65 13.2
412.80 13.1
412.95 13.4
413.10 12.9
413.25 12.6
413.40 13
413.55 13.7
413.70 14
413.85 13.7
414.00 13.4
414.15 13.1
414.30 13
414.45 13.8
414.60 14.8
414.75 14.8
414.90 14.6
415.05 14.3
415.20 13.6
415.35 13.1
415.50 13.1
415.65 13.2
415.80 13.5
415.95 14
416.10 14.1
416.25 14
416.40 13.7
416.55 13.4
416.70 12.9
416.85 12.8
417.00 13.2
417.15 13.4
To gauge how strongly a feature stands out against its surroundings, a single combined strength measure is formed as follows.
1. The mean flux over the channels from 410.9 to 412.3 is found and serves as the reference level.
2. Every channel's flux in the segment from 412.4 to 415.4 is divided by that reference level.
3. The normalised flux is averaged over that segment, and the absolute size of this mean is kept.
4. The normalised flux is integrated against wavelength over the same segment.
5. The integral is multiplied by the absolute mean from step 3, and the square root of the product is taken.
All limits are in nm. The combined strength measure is 1.73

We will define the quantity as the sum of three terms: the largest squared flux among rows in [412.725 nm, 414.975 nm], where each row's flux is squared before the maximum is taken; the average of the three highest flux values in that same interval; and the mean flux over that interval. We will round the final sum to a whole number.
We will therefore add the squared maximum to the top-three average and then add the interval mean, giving 247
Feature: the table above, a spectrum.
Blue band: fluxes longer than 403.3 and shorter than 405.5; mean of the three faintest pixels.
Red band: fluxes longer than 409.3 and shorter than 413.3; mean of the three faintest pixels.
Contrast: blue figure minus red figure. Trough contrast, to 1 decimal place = 3.0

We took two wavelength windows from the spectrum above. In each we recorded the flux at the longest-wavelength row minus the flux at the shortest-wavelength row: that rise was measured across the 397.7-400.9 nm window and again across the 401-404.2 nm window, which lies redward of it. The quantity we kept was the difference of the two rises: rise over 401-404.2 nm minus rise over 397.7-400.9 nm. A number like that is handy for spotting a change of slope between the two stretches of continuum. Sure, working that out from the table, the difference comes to -1.1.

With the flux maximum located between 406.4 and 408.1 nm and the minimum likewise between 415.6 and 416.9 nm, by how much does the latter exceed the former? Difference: -1.4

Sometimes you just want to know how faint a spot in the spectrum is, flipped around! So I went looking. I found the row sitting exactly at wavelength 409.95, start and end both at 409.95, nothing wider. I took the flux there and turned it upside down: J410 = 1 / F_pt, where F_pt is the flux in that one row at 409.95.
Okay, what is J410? 0.095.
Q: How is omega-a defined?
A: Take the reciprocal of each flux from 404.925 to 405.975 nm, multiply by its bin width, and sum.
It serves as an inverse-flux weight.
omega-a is 0.0773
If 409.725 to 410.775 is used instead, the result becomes 0.0983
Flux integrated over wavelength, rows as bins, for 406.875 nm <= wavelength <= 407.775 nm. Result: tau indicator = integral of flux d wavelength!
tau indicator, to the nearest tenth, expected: 11.9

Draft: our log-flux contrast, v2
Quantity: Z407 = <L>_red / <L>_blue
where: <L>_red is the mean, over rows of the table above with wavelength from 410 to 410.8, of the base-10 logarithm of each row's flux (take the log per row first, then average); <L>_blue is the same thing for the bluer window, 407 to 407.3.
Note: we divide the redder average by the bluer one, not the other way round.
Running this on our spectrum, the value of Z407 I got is 0.91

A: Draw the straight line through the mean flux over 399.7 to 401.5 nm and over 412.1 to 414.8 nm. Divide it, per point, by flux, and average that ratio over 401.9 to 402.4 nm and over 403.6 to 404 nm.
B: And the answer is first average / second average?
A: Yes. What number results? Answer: 0.98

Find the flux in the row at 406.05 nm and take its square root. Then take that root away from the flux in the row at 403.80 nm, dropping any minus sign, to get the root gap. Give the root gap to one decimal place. 10.2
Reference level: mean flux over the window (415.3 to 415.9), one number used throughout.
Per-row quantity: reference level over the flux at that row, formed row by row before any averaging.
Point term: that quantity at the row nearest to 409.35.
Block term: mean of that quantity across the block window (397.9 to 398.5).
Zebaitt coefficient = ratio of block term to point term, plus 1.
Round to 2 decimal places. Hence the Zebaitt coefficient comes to 2.01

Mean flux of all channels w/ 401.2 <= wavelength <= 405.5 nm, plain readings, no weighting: 13.9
